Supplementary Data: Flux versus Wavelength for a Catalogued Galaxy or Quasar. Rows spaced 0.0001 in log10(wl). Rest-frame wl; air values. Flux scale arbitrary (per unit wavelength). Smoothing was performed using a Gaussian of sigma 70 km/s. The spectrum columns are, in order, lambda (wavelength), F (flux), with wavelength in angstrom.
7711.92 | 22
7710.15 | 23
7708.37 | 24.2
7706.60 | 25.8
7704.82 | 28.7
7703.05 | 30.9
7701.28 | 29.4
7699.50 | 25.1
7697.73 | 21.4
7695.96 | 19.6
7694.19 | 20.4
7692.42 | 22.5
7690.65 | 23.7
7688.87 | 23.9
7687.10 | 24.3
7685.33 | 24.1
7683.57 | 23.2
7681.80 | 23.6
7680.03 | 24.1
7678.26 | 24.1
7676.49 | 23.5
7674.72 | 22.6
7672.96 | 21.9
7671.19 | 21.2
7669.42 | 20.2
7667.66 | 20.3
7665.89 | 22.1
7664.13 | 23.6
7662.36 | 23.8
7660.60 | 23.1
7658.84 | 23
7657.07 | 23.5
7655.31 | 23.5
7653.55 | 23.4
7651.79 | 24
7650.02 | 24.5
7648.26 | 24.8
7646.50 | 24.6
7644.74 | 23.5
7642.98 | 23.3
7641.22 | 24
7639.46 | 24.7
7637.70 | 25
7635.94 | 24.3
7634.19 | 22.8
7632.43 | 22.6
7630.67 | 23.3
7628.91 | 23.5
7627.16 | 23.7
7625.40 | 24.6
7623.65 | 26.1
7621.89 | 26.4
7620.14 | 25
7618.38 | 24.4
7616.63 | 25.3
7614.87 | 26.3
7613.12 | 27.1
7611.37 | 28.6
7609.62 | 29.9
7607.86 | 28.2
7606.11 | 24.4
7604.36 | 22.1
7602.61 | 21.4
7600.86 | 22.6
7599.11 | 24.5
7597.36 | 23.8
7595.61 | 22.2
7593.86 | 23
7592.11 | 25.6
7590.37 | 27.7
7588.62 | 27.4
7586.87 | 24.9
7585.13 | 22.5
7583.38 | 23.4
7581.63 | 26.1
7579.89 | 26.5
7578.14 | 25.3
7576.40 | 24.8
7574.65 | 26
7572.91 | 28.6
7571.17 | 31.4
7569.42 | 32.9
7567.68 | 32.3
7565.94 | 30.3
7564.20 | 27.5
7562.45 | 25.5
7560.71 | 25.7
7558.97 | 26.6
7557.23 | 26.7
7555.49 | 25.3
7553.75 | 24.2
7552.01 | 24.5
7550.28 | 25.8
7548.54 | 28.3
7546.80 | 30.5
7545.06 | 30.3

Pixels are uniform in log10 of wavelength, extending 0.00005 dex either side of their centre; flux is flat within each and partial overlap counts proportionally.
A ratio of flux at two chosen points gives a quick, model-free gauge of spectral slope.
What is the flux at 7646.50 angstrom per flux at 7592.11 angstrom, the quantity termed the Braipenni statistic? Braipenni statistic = 0.96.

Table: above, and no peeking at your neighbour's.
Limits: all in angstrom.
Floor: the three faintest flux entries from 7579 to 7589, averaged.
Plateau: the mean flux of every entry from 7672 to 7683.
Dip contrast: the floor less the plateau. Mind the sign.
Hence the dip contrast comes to 0.3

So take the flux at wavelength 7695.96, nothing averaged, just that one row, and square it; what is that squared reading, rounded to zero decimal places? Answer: 384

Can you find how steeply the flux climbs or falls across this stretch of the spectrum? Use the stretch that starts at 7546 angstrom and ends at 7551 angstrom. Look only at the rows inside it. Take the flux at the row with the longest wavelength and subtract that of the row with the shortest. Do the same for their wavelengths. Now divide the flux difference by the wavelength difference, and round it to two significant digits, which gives -1.4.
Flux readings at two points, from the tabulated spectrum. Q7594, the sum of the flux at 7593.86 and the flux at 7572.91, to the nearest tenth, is 51.6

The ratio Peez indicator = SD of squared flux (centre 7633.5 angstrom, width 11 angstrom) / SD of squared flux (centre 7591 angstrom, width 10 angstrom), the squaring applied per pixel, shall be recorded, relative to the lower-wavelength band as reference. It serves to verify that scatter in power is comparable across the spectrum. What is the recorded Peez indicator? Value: 0.39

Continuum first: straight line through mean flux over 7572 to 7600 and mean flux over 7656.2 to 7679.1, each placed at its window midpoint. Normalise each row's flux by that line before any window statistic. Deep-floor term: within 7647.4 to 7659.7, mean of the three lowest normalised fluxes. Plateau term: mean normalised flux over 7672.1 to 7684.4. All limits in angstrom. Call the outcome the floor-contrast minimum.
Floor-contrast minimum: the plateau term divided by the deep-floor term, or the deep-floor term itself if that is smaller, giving 1.02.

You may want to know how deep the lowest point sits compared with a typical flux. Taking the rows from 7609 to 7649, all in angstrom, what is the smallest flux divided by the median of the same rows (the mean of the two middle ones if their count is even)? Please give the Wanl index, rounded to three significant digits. 0.919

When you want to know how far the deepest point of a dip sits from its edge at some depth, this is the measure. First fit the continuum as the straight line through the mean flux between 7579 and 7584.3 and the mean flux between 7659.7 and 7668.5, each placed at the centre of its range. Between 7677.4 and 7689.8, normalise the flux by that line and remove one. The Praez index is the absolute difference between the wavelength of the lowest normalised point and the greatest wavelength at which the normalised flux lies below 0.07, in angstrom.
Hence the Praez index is 0.0 angstrom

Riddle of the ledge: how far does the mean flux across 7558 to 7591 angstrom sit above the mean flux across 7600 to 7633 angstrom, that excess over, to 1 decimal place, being 2.1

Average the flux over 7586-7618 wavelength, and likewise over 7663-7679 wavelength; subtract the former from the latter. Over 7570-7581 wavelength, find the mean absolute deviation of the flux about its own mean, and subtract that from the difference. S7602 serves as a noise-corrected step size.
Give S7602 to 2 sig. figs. -5.0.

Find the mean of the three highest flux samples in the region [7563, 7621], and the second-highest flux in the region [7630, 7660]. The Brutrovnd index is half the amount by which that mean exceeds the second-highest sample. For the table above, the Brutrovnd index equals 3.7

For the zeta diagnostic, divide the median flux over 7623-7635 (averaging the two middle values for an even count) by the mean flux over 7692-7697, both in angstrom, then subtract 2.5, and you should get -1.37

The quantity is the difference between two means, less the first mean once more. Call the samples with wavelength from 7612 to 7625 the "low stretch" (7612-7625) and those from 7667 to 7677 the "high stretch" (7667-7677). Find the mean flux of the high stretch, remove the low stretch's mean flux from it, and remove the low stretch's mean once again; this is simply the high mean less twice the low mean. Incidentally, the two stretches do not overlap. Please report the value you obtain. -30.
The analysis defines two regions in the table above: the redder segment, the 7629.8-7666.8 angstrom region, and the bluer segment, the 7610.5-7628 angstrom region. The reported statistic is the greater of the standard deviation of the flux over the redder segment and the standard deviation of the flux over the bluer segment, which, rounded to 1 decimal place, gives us 1.4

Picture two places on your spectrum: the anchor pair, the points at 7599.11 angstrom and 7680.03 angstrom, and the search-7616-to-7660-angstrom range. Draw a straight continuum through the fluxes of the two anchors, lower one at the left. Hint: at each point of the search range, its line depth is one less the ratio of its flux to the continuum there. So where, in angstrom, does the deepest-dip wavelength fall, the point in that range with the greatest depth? 7632.43 angstrom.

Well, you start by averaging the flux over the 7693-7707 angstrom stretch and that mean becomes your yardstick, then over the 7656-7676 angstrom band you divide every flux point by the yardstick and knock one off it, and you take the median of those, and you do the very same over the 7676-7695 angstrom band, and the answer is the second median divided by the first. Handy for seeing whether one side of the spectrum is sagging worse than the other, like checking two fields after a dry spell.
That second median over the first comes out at 0.6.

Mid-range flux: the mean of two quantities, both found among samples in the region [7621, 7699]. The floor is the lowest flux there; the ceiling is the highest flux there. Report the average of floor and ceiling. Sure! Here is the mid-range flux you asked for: 23.0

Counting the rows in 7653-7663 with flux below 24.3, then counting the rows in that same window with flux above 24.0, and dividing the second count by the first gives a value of 0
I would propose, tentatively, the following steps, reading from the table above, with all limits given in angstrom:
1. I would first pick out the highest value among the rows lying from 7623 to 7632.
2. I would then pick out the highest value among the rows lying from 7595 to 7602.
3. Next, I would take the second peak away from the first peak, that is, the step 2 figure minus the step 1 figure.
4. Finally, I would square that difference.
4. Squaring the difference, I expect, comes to 2.6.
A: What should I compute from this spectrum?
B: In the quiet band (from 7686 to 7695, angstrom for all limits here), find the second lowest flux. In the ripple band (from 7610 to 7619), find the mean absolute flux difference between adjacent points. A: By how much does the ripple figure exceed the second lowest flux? -21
